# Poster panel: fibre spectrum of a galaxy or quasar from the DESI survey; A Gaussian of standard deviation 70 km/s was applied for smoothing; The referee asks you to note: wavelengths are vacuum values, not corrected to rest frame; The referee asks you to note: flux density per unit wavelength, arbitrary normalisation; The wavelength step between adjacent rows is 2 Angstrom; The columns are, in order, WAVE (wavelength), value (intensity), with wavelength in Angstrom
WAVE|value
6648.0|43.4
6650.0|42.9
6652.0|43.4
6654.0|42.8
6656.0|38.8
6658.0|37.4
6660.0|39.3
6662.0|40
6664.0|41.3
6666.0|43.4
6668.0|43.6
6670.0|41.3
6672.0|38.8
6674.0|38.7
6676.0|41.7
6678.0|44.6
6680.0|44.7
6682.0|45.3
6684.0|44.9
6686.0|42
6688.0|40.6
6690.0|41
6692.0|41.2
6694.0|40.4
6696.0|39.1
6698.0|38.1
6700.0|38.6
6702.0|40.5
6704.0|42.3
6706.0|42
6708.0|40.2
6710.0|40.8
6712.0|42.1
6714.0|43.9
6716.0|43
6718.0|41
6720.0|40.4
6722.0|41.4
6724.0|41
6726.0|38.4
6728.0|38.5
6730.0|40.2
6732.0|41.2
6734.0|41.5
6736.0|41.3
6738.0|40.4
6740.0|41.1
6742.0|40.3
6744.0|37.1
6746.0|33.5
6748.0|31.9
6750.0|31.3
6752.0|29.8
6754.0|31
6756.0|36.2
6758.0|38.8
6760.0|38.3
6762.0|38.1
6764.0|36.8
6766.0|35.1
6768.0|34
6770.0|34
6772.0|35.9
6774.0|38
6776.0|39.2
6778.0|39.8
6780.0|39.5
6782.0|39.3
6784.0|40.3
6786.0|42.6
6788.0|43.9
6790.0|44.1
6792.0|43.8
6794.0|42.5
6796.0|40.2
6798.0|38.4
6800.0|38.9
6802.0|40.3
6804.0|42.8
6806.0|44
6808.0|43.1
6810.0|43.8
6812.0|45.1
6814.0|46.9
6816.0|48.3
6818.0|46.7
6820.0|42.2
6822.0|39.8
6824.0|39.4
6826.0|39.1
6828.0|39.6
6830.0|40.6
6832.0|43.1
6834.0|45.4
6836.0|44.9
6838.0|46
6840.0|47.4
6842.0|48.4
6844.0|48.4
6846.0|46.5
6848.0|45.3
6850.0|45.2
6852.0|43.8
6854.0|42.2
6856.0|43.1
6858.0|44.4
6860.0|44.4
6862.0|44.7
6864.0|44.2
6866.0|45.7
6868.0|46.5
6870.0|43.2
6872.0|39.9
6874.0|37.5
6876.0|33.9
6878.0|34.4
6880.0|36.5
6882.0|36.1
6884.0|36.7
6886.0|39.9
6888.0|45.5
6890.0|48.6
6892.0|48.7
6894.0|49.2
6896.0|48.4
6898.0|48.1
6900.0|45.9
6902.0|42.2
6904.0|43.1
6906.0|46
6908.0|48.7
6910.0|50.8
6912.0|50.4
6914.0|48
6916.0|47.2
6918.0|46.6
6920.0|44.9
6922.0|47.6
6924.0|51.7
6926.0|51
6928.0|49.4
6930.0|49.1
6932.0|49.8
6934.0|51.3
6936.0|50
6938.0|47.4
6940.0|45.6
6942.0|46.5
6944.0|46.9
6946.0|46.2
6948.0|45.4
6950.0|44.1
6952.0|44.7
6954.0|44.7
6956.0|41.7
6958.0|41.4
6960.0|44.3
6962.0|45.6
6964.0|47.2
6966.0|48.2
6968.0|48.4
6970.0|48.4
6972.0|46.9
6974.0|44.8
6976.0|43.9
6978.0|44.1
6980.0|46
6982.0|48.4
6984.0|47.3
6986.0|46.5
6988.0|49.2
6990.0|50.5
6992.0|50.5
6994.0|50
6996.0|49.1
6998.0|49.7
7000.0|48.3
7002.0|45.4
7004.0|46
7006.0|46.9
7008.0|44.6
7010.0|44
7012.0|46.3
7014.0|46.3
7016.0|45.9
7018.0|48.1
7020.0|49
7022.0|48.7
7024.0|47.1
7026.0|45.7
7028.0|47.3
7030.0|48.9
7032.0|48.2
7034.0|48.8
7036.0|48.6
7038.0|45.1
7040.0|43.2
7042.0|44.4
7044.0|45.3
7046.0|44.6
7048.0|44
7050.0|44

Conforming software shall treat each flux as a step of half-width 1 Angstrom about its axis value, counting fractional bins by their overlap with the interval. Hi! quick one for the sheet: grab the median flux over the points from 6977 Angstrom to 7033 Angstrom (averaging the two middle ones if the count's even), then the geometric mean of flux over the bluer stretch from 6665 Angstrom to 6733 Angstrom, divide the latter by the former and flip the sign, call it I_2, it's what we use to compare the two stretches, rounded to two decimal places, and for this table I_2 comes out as -0.87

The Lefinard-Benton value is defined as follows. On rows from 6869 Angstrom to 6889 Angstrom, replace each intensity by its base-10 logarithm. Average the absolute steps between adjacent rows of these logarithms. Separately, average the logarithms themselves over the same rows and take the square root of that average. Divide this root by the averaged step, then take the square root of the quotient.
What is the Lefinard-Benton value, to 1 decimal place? 6.8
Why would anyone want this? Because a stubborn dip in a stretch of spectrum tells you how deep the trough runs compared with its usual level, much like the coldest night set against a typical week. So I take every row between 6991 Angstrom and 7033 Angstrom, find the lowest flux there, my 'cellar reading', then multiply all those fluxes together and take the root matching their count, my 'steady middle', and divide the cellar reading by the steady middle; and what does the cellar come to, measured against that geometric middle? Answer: 0.928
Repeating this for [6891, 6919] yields 0.892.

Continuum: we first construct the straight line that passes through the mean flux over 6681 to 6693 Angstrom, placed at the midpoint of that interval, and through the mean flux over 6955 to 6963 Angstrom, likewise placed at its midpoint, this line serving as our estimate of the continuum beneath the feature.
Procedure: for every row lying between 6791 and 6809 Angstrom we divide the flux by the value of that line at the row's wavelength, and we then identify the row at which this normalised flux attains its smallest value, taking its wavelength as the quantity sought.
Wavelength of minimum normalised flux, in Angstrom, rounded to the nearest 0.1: 6798.0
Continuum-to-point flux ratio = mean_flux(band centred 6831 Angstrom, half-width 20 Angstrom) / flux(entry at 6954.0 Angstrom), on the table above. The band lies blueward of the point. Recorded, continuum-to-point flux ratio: 0.994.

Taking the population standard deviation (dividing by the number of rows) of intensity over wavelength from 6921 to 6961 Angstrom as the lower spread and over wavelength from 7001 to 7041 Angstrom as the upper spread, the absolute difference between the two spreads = 1.3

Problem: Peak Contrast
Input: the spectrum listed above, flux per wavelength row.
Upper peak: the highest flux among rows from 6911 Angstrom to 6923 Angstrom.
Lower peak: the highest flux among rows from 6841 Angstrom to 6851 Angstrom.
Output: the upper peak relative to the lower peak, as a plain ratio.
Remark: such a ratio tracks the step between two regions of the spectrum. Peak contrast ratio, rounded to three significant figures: 1.04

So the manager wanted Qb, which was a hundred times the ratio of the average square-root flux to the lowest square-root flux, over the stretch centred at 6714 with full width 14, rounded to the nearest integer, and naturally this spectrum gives 102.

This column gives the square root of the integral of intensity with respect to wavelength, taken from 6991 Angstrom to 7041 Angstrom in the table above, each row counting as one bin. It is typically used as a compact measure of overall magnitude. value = 48.6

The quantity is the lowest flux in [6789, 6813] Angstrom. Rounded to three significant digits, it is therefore 38.4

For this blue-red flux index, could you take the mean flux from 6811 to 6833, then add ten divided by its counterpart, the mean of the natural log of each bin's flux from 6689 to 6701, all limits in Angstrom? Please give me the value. 46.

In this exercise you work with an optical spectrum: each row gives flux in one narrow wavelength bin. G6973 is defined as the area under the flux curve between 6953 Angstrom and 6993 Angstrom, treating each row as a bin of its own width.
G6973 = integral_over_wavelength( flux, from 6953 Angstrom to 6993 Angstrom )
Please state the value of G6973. 1856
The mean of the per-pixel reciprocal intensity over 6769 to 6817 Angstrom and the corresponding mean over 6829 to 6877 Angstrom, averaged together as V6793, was 0.0236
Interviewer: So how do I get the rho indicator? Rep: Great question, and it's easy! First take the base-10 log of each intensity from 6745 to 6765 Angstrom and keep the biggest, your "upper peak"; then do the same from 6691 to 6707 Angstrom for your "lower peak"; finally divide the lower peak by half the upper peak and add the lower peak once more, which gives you 3.67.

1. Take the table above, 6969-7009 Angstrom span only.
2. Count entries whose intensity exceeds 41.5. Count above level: 20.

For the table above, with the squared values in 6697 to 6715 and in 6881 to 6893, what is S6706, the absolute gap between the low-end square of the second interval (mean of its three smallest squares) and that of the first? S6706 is 105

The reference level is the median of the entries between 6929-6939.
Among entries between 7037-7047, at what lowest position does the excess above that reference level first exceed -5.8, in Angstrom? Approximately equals 7038.0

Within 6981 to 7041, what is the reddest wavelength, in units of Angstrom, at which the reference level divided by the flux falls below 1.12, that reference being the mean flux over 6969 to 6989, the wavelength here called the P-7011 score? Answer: 7040.0 Angstrom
